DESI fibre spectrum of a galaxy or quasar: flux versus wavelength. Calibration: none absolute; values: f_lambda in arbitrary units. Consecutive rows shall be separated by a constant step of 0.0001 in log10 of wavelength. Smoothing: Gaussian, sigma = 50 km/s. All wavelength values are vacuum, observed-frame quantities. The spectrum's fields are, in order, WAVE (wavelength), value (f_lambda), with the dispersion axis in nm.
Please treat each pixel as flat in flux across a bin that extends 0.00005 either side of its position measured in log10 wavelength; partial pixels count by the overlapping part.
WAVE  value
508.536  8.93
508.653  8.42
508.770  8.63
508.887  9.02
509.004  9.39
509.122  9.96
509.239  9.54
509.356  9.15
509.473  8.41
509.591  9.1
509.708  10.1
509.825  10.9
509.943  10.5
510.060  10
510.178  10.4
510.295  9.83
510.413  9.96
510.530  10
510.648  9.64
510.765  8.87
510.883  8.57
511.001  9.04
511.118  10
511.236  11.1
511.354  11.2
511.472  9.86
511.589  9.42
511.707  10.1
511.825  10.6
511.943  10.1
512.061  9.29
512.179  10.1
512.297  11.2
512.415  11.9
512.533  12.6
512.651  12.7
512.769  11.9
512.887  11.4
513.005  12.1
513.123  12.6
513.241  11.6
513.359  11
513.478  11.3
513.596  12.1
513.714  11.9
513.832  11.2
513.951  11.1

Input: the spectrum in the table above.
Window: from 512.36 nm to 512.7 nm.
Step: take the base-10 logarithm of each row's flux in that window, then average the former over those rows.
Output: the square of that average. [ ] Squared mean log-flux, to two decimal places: 1.20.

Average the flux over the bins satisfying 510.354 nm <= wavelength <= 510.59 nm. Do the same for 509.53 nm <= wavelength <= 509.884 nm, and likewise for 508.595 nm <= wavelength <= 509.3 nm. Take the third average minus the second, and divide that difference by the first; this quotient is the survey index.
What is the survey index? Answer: -0.09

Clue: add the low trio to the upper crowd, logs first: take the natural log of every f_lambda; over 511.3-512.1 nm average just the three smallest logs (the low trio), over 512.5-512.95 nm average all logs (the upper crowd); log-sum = 4.75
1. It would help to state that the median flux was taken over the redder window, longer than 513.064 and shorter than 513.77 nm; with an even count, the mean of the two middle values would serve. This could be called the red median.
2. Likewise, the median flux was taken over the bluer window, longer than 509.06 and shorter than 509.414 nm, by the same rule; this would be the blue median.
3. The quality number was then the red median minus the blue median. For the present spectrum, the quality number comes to 2.2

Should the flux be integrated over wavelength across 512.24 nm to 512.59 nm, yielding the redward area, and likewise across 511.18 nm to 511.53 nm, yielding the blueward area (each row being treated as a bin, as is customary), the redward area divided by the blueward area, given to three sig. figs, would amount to 1.11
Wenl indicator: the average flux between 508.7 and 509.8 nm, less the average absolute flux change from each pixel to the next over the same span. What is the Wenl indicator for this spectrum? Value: 8.7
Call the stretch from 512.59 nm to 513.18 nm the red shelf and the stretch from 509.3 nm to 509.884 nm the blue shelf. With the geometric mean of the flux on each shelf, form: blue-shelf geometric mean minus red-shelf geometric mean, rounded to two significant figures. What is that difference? -2.6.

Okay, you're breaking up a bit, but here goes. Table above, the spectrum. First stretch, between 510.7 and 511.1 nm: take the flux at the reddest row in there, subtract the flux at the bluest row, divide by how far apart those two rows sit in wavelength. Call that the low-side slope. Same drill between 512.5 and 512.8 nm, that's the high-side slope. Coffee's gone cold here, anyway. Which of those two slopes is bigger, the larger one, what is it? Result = 1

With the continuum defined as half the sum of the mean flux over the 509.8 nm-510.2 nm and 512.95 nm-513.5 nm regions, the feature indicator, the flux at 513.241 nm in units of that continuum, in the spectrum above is 1.05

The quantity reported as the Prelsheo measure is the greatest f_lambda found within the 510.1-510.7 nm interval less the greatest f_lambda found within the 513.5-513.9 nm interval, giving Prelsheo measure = -1.7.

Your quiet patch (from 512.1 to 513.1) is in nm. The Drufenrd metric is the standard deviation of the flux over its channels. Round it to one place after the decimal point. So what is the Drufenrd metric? 0.8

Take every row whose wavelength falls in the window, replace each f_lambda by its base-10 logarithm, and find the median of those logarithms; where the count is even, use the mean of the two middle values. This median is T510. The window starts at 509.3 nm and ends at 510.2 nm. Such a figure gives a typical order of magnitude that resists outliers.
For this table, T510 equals 1.00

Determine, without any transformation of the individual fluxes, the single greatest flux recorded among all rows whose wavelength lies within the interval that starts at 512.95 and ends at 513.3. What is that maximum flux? 12.6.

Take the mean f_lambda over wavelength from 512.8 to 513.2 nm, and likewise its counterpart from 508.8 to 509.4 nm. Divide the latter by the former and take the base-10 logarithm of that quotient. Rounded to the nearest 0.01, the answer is -0.11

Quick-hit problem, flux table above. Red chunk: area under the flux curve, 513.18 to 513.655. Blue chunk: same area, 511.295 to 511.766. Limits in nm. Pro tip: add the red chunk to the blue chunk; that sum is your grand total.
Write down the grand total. 10.2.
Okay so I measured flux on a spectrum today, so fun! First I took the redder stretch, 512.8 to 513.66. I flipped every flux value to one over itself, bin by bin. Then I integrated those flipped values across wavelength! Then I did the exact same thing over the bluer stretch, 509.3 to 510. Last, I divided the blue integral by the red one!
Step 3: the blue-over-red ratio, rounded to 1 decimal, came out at 1.0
